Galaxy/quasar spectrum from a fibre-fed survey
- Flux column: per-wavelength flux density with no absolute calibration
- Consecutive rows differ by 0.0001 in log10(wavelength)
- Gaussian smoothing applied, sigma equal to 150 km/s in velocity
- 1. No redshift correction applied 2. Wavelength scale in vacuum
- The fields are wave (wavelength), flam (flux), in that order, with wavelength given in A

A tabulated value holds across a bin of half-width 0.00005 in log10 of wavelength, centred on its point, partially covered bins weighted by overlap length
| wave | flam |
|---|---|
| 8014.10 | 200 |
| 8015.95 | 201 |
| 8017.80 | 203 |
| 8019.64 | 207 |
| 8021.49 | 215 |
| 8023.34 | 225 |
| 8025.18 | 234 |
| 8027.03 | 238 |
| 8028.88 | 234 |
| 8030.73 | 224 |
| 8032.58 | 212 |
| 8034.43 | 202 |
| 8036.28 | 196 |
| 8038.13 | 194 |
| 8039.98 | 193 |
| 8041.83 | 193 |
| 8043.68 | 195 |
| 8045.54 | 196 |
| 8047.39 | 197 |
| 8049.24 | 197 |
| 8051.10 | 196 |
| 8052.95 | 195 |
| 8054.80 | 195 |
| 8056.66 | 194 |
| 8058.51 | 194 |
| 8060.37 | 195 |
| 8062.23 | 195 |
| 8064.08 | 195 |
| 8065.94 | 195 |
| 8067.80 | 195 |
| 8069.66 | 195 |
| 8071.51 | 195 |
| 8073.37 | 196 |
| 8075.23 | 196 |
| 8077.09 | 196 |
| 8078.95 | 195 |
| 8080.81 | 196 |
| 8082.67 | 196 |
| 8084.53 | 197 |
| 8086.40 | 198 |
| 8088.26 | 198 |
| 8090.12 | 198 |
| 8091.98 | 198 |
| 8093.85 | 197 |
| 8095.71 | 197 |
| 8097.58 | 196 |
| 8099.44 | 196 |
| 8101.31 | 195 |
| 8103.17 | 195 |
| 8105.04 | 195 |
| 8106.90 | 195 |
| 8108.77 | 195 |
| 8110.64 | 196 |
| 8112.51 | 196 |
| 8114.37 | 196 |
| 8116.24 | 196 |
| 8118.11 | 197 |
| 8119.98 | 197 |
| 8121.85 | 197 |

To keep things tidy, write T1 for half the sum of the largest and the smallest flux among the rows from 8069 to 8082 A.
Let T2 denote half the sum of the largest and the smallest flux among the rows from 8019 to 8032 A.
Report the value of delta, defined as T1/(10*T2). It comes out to 0.088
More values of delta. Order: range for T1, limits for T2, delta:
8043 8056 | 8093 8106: 0.100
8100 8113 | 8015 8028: 0.089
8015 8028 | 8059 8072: 0.113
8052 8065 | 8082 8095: 0.099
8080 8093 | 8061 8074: 0.101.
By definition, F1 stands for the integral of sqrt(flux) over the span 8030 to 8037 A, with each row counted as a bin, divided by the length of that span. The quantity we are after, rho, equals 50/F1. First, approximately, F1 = 14.43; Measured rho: 3.465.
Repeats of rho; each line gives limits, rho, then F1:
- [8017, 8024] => 3.433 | 14.57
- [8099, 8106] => 3.577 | 13.98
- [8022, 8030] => 3.285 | 15.22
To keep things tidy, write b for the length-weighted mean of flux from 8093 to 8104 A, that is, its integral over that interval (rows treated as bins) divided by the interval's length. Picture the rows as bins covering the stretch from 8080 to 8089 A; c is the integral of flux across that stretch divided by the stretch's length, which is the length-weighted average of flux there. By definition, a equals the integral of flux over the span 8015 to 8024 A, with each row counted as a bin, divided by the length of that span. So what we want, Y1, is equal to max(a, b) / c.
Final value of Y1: 1.06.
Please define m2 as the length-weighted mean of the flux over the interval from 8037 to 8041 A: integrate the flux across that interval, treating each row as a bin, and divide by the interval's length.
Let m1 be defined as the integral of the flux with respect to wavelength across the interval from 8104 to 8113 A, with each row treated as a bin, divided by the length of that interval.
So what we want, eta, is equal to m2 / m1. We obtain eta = 0.99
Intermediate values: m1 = 195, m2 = 194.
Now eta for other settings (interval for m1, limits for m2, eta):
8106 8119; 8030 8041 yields 1.04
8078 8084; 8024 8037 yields 1.13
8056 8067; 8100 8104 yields 1.00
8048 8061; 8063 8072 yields 1.00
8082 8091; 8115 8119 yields 0.99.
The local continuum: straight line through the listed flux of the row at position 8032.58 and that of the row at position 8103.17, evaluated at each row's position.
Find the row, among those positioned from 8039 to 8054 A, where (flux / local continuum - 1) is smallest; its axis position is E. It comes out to 8039.98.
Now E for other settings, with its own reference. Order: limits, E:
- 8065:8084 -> 8065.94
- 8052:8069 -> 8056.66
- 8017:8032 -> 8017.80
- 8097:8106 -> 8101.31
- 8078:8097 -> 8078.95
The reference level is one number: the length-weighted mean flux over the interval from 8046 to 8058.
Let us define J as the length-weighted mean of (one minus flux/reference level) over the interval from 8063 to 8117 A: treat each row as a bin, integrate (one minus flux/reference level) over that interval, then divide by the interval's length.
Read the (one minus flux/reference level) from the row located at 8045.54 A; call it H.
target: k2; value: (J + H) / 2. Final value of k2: -0.001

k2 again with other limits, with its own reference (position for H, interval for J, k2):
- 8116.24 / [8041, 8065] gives 0.001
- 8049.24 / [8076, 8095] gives -0.006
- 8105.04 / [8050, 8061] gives 0.004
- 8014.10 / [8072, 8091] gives -0.013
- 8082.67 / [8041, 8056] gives 0.000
